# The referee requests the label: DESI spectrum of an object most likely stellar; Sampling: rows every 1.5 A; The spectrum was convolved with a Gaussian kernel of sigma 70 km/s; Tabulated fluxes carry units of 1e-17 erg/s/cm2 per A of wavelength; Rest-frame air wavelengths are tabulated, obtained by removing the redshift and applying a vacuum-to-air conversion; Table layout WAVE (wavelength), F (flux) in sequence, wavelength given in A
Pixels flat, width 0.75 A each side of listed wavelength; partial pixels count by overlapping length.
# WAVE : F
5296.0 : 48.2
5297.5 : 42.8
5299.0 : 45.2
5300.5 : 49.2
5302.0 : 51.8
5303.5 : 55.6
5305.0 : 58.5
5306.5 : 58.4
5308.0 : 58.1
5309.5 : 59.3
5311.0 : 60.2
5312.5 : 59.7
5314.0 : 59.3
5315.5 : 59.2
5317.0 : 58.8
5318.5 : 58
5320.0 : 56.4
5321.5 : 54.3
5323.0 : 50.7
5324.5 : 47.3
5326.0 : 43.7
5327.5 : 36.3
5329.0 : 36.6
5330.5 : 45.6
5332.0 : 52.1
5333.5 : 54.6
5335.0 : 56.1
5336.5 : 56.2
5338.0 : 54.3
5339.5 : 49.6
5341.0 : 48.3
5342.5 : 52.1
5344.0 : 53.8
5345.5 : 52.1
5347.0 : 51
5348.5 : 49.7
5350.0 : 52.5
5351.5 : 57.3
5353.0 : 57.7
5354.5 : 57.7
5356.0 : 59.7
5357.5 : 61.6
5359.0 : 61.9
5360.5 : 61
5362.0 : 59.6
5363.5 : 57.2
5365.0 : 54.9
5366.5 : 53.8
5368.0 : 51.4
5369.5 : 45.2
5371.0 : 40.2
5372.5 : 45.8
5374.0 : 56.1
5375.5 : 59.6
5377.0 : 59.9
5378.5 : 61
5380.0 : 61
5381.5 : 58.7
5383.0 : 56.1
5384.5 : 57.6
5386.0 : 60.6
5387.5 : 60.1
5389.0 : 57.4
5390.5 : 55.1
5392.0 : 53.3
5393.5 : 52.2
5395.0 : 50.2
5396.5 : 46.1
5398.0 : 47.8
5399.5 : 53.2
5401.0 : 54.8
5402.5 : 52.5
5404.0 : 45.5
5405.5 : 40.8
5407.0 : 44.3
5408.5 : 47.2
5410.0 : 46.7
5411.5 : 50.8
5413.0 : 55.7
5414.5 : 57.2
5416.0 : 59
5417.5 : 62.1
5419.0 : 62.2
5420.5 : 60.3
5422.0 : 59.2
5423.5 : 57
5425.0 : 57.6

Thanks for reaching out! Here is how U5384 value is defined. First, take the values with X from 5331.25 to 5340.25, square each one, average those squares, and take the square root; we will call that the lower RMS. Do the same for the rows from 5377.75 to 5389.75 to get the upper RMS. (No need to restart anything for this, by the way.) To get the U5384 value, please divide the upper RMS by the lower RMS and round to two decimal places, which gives 1.10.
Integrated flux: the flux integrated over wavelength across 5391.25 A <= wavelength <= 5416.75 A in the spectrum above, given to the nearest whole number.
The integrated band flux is 1286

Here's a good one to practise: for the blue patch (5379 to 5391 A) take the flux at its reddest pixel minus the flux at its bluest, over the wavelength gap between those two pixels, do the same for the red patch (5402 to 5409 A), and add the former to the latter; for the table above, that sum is -1.4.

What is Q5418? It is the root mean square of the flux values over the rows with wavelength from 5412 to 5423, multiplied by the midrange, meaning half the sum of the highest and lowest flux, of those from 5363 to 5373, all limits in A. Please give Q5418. 2894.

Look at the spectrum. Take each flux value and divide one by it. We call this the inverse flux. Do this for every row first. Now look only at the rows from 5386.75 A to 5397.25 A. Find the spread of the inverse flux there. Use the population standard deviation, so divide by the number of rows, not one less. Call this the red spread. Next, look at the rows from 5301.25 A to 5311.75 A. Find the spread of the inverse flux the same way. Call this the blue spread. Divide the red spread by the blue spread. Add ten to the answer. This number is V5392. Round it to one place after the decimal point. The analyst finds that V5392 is 11.8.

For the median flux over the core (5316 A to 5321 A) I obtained 58.0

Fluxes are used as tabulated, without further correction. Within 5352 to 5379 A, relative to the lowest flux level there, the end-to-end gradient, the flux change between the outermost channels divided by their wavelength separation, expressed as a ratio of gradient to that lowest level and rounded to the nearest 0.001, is 0.003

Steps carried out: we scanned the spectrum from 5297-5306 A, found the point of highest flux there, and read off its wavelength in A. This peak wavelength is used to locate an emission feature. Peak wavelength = 5305.0 A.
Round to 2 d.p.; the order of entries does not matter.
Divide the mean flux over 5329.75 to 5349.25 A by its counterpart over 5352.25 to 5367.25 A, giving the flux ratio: 0.89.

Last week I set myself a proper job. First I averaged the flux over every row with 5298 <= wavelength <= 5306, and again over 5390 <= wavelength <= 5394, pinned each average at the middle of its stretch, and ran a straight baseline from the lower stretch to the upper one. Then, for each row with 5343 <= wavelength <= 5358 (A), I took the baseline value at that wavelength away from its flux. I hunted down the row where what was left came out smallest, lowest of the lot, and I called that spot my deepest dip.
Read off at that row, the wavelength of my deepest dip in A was 5348.5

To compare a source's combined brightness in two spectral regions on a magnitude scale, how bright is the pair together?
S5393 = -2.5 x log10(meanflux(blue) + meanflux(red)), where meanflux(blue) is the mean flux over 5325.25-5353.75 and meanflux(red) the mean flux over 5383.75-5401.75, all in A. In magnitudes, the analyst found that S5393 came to -5.048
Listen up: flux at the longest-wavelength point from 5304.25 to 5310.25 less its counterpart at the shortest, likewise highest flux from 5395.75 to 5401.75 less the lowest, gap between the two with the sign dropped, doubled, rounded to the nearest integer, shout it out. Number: 16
